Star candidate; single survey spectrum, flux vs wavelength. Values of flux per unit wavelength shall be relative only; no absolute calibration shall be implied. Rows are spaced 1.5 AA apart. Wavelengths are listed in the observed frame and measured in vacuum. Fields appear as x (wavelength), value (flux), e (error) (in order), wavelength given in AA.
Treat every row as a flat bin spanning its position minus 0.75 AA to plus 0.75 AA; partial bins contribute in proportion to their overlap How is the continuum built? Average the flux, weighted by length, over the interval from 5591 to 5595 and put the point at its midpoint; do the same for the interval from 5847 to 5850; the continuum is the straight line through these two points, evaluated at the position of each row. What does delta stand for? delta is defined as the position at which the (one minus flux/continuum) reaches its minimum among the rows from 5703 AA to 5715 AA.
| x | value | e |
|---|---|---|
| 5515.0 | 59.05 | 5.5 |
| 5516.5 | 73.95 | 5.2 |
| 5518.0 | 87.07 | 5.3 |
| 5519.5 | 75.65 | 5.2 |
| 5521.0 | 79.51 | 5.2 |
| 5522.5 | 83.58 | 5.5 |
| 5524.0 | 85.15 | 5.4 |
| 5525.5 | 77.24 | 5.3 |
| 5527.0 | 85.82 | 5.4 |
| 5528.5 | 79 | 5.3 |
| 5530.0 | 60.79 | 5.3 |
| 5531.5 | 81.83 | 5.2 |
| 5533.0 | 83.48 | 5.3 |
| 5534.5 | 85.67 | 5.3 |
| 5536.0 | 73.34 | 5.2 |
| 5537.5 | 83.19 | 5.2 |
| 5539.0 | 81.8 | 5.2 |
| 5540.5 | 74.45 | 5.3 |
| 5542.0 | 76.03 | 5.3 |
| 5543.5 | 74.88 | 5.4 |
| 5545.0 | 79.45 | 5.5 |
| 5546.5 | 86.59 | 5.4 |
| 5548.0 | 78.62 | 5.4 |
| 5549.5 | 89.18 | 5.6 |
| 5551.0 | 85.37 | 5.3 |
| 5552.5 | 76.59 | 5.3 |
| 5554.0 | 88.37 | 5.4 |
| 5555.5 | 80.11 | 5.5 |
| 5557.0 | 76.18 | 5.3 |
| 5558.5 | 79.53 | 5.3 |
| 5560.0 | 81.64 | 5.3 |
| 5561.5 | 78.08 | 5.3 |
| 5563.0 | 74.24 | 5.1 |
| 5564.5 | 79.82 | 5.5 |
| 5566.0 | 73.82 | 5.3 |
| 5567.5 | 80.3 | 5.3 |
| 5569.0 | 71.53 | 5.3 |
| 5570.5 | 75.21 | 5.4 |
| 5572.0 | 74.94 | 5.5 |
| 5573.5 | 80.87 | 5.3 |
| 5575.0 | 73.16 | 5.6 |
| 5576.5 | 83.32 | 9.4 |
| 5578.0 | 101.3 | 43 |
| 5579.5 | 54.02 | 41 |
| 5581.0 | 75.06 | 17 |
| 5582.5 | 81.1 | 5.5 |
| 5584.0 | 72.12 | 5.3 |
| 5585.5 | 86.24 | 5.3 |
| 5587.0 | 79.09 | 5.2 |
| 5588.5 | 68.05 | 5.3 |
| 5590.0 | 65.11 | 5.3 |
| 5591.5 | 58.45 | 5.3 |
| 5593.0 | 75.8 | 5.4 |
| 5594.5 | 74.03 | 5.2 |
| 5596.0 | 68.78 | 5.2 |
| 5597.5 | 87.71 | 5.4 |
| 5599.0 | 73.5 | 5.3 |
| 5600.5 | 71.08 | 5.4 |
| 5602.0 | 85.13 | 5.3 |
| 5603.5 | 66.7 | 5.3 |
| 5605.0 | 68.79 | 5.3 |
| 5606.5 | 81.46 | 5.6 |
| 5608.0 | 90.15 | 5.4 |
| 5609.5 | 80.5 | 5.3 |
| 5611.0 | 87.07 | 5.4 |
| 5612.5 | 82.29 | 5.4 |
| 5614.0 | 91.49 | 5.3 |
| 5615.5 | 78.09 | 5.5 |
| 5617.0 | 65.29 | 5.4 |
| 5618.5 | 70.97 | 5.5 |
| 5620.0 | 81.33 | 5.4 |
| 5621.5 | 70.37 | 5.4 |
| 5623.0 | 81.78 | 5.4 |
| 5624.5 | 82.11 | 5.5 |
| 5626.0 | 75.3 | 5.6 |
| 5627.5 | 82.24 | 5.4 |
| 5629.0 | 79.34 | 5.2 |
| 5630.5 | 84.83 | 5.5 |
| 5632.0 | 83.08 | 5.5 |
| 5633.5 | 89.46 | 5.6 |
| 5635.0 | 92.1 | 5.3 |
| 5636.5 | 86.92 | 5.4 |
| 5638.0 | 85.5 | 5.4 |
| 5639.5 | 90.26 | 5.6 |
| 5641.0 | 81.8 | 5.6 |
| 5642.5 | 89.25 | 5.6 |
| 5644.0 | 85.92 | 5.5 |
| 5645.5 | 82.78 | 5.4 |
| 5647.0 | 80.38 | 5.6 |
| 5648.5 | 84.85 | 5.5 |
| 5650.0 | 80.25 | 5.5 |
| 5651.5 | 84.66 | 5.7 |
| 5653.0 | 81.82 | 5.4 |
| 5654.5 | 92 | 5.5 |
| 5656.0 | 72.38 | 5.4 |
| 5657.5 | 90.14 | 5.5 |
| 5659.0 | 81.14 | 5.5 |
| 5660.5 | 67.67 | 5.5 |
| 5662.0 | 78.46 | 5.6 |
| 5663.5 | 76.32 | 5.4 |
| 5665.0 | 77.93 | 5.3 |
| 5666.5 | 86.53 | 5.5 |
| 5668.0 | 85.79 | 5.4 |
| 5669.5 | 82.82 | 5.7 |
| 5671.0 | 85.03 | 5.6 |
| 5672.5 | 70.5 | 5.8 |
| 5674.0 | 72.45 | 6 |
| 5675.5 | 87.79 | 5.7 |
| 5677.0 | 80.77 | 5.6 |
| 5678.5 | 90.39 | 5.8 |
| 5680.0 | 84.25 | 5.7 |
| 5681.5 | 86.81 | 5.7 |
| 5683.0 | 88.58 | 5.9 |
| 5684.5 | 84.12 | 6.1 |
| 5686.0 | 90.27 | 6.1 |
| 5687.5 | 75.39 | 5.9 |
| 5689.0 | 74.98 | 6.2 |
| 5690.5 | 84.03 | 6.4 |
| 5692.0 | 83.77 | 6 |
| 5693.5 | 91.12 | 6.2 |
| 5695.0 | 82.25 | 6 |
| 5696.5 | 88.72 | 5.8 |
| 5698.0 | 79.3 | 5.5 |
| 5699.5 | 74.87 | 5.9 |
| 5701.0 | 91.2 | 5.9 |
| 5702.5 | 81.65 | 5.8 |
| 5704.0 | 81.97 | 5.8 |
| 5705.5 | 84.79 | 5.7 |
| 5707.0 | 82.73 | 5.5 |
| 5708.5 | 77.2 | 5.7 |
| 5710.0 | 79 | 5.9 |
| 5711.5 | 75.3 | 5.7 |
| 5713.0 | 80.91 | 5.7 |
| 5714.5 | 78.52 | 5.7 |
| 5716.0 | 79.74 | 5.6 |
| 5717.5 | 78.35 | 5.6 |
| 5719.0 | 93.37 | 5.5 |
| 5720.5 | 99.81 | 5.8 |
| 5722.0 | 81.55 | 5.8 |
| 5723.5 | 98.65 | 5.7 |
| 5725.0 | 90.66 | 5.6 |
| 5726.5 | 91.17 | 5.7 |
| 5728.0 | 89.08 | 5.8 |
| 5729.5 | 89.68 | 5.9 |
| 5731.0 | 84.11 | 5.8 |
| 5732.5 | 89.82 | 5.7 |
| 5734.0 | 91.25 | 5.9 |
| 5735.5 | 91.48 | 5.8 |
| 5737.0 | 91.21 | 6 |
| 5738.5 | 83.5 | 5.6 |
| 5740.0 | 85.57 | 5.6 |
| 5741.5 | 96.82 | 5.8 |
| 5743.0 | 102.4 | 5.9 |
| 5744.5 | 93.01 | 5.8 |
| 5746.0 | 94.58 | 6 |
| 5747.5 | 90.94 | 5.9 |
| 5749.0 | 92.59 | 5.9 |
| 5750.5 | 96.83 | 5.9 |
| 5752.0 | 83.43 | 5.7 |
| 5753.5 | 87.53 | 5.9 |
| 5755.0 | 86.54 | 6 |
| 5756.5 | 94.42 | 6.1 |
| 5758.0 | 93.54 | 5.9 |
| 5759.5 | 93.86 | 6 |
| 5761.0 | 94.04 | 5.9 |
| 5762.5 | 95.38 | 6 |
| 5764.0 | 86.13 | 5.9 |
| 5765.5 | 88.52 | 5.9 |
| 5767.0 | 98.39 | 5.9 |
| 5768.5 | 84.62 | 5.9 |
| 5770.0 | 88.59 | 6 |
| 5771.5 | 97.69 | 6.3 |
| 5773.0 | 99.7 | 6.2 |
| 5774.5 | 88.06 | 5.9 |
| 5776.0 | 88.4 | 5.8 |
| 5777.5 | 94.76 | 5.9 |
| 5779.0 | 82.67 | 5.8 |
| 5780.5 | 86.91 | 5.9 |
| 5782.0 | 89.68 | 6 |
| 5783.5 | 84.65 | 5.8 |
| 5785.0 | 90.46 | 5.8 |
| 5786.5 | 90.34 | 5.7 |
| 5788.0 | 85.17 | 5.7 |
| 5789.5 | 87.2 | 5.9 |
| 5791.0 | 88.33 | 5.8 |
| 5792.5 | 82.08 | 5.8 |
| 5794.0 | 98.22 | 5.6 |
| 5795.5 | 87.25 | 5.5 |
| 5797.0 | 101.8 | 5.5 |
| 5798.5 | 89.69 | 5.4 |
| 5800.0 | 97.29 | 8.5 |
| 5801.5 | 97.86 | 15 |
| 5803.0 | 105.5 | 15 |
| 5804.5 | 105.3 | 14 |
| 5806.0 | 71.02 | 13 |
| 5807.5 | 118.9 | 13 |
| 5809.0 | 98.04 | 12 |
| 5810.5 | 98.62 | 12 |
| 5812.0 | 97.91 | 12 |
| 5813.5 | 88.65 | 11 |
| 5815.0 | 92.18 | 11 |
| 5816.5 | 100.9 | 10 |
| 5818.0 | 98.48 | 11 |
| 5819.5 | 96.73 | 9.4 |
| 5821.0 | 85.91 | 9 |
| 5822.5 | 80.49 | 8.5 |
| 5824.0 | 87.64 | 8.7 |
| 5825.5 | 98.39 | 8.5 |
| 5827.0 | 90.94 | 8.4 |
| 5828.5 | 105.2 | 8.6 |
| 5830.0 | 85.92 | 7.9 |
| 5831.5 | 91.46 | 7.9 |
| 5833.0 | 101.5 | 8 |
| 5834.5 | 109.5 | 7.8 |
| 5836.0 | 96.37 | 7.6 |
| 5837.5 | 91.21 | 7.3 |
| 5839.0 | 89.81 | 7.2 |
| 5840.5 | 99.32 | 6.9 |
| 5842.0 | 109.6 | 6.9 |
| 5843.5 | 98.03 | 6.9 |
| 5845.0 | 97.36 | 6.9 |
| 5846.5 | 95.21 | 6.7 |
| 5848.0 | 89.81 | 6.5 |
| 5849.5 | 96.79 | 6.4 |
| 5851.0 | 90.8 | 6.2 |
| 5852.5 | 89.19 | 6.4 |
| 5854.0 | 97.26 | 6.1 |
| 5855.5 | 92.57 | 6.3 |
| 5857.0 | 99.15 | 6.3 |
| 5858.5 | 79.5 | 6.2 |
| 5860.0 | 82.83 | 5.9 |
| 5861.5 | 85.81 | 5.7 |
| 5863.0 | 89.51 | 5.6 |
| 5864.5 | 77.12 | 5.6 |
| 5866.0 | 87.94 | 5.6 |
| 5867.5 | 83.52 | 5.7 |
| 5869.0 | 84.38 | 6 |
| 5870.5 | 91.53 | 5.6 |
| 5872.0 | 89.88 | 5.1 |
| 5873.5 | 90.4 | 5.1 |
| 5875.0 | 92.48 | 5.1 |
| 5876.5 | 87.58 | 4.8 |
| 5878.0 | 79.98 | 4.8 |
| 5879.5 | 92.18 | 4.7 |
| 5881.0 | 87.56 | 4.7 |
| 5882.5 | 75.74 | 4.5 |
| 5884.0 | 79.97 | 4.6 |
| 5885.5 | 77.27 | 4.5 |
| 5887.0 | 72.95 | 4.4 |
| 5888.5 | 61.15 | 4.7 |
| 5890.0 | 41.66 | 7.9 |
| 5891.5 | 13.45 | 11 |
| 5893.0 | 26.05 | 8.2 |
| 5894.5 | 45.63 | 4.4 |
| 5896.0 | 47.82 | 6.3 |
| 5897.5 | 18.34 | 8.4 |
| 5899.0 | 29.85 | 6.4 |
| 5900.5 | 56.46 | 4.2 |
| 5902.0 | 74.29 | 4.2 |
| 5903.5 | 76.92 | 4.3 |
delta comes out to 5705.5 AA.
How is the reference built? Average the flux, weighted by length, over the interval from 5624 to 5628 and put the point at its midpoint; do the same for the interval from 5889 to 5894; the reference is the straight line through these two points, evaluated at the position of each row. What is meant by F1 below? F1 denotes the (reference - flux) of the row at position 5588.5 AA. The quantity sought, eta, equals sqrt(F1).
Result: 4.3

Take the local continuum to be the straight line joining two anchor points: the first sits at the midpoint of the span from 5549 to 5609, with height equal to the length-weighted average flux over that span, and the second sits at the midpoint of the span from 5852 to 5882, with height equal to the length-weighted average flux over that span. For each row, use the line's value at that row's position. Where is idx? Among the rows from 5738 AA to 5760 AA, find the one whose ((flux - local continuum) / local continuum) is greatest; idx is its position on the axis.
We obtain 5743.0 AA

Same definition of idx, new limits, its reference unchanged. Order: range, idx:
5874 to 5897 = 5875.0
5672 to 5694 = 5693.5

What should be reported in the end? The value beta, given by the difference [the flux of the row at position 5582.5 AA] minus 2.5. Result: 79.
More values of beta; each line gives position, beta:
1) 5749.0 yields 90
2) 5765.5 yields 86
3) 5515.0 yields 57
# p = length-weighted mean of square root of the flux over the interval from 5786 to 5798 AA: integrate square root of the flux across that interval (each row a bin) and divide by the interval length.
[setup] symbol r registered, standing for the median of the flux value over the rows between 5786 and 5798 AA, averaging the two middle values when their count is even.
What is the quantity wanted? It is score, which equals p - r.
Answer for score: -78.3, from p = 9.48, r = 88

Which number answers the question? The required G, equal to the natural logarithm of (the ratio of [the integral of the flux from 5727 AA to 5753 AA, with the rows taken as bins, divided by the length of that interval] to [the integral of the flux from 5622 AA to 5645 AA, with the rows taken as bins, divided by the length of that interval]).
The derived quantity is 0.07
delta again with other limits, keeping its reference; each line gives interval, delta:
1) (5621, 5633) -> 5630.5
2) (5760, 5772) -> 5767.0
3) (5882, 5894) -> 5884.0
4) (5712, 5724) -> 5720.5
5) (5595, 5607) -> 5597.5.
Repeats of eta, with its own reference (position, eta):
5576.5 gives 2.4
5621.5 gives 3.2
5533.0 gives 3.7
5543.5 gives 4.5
